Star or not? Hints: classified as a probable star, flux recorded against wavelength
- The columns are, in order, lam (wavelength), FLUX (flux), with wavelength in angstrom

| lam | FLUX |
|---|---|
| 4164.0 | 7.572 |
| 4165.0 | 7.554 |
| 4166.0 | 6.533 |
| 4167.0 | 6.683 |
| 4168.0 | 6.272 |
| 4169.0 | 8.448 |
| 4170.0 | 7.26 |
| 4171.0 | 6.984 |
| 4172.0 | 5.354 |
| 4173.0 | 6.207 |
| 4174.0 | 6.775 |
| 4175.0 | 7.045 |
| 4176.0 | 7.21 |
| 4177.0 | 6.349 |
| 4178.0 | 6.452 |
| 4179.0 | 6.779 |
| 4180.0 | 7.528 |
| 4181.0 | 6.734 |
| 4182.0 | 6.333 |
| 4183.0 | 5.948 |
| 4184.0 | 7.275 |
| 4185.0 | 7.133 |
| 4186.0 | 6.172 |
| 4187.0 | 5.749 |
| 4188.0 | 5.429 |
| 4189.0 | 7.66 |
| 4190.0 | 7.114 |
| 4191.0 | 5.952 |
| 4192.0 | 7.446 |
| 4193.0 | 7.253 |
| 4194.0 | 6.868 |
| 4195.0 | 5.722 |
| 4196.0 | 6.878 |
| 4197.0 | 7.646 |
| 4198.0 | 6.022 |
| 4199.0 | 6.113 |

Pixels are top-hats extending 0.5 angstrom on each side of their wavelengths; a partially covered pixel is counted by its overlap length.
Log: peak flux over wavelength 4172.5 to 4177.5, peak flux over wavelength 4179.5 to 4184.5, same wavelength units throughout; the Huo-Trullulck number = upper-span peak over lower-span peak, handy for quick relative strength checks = 1.04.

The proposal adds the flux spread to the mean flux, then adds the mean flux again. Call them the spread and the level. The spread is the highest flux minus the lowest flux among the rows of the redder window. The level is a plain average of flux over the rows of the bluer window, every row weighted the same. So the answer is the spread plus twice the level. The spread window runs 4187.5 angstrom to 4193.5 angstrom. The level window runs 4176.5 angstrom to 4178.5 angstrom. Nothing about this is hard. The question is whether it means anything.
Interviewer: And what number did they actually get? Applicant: 15.0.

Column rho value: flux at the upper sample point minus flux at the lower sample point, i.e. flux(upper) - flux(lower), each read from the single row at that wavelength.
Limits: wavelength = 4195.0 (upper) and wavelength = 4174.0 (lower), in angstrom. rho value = -1.1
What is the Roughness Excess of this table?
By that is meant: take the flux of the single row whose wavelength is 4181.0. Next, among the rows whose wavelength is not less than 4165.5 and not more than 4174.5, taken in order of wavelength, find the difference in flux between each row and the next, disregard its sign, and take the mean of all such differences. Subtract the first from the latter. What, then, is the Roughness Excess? -5.8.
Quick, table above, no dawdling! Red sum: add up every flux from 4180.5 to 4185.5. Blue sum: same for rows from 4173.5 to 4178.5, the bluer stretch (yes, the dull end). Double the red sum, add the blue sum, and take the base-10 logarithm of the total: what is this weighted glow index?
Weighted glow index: 2.003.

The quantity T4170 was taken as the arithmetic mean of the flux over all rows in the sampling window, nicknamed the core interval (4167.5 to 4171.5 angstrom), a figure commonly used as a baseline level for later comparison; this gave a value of 7.2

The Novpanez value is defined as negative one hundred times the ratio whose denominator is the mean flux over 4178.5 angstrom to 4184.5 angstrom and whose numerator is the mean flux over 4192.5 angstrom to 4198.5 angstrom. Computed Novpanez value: -99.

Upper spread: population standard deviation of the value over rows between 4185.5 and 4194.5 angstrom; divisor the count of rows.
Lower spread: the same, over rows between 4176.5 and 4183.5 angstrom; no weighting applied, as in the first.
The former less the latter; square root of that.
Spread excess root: 0.55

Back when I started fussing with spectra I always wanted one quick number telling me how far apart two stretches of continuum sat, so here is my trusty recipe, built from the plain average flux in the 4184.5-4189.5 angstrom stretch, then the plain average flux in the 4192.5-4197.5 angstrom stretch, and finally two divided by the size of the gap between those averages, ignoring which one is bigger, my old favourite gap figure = 4.5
